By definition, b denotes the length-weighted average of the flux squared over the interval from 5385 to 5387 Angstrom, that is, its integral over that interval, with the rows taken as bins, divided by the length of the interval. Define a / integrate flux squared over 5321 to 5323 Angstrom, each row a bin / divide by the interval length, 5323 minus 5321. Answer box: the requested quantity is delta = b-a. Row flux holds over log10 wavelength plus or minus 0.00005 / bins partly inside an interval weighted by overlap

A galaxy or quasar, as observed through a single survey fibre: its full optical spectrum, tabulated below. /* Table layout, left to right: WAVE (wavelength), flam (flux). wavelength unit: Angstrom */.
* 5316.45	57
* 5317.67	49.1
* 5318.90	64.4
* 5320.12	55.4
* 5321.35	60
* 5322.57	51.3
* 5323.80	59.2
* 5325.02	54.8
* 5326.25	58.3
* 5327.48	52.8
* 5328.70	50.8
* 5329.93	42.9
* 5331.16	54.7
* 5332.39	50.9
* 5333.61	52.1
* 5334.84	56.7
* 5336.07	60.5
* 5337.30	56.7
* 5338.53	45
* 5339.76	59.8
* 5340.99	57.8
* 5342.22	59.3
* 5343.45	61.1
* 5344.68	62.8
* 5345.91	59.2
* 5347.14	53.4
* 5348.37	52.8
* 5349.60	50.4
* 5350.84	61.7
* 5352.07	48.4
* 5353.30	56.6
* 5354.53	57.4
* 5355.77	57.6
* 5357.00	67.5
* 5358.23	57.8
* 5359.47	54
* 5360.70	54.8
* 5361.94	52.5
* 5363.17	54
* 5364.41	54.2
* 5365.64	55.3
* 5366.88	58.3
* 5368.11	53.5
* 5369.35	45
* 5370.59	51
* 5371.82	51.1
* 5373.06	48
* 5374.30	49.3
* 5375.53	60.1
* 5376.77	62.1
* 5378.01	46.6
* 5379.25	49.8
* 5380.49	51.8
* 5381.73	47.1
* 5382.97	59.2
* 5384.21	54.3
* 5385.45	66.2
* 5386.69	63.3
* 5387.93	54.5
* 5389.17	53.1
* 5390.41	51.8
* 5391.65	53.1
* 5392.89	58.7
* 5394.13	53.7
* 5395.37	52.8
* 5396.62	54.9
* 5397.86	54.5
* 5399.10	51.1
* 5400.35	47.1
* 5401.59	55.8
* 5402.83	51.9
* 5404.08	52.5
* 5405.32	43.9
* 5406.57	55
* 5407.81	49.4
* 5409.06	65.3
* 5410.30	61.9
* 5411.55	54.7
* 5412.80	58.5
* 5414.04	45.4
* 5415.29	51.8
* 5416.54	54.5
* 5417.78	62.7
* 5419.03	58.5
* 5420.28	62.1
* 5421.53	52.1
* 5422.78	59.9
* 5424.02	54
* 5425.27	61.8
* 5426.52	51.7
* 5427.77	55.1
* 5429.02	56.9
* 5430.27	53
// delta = 1103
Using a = 3105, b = 4208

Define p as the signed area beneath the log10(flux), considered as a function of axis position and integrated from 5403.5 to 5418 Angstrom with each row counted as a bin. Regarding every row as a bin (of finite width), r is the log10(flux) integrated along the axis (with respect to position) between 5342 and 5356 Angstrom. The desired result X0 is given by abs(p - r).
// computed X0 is 0.61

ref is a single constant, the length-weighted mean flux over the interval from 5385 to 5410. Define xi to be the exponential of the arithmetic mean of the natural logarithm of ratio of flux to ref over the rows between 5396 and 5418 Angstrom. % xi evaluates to 0.985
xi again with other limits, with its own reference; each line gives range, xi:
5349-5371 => 1.006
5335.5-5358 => 1.044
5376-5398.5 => 1.003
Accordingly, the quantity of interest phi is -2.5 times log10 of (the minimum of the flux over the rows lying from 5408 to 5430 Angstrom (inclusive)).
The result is -4.14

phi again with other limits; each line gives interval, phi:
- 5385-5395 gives -4.29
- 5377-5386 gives -4.17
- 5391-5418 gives -4.11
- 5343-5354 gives -4.21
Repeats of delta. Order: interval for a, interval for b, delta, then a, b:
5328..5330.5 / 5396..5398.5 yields 754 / 2242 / 2996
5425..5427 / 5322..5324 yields -204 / 3185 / 2981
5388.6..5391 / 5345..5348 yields 473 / 2752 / 3225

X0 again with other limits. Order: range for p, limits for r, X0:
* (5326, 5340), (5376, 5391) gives 1.94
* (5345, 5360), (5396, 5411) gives 0.35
